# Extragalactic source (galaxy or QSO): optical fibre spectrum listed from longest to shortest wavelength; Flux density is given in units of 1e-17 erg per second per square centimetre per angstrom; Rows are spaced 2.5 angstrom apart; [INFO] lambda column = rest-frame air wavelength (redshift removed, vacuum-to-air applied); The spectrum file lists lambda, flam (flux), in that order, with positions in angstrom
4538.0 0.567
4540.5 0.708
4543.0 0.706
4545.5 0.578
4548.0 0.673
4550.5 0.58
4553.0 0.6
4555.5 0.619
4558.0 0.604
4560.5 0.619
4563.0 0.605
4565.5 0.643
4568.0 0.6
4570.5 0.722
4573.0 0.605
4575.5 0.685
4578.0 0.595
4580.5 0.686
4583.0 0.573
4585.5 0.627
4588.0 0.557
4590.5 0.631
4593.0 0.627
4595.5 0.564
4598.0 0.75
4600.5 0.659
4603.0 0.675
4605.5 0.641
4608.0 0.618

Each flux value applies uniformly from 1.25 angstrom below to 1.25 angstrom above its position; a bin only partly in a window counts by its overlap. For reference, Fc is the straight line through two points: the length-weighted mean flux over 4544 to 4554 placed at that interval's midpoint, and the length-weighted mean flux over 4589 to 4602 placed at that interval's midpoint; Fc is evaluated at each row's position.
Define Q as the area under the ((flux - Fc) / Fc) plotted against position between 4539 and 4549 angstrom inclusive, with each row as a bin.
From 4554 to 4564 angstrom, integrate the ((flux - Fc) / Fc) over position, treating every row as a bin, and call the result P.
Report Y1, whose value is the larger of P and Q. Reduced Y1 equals 0.94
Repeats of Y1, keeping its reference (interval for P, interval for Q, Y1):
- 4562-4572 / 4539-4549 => 0.94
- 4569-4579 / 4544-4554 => 0.36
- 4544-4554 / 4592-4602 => 0.08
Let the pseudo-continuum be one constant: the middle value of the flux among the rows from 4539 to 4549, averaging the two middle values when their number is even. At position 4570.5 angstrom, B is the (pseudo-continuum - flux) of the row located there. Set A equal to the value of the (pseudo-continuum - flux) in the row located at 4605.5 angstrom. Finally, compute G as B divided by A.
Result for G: -0.7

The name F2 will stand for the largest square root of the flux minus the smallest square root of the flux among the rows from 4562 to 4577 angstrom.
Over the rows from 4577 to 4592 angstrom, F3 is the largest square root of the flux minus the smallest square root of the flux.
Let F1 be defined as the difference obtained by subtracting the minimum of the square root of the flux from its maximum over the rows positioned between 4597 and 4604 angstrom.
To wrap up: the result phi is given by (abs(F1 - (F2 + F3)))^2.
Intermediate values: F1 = 0.054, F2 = 0.075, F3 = 0.08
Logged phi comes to 0.0106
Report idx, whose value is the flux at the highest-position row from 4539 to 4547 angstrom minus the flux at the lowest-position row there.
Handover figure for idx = -0.13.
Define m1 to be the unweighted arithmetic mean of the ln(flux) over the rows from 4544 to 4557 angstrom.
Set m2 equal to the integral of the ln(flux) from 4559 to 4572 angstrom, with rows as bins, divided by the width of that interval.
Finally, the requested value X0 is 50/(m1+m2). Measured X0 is -52.6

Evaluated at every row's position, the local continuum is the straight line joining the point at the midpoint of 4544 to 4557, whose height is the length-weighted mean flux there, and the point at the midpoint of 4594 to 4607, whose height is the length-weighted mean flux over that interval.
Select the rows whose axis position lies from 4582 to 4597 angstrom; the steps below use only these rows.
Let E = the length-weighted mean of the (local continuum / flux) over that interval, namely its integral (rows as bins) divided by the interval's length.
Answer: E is 1.08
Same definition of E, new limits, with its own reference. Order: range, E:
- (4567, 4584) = 1.00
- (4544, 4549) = 0.98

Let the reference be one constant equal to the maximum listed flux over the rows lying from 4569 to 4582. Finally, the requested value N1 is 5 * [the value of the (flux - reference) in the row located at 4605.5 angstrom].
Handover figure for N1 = -0.4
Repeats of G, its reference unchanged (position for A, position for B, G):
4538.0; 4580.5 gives 0.0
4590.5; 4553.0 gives 1.5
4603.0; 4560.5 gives 4.9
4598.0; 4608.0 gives -1.2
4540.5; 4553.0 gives -4.8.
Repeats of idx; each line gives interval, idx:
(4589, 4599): 0.12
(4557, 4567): 0.04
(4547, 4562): -0.05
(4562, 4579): -0.01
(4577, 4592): 0.04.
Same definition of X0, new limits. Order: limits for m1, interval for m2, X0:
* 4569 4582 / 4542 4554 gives -56.1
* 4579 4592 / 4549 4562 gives -50.5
